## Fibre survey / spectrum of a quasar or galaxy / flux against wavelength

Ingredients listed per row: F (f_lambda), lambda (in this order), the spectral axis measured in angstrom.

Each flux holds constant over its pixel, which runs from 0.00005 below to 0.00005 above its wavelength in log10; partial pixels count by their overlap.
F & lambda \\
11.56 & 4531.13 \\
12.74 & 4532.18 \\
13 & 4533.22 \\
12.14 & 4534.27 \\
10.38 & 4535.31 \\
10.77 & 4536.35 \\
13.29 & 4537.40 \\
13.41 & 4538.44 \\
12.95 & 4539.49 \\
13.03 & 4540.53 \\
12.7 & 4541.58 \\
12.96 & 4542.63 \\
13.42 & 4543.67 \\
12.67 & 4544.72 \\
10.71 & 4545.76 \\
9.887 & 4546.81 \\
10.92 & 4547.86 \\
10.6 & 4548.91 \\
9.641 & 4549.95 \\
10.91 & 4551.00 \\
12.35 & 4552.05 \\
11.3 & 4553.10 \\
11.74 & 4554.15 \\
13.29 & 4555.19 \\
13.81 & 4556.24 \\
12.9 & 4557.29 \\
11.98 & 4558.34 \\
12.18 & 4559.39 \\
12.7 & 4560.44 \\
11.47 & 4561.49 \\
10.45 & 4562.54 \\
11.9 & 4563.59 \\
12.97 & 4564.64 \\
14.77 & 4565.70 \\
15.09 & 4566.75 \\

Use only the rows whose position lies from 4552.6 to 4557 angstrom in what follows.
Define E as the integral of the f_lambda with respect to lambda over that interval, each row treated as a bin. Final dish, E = 55.3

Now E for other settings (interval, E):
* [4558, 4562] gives 48.4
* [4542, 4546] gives 50.3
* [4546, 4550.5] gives 46.3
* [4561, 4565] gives 46.6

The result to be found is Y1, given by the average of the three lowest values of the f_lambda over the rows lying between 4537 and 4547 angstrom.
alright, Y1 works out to 11.1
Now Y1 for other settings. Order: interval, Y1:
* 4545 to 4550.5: 10.0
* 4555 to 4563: 11.3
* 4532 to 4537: 11.1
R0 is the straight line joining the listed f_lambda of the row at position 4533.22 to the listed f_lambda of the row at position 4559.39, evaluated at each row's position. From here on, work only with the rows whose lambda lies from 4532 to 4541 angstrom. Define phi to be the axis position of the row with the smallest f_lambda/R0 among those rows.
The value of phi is 4535.31 angstrom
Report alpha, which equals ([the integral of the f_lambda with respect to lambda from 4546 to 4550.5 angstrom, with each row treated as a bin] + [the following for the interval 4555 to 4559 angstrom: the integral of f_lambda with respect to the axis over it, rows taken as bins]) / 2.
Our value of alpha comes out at 49.0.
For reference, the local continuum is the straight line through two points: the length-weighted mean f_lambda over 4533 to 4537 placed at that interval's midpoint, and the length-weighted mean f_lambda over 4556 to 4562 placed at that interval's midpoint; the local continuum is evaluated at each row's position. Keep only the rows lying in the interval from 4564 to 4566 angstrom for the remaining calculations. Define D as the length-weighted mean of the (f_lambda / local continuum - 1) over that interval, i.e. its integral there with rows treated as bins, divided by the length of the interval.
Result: 0.08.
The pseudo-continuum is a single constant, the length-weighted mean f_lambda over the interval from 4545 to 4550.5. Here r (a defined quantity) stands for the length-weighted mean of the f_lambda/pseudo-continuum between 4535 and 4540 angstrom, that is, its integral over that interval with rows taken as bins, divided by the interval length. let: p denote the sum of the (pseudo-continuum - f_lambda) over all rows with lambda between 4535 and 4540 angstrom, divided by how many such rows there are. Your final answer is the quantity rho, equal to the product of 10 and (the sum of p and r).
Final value -5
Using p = -1.7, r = 1.17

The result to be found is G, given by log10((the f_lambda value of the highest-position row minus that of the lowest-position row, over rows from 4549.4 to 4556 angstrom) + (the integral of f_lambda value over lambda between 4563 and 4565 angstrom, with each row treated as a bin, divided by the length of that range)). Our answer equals 1.20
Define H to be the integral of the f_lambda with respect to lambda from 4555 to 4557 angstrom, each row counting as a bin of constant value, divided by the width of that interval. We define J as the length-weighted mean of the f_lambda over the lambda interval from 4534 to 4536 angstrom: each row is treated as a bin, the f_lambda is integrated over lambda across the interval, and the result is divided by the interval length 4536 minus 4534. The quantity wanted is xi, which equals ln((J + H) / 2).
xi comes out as 2.51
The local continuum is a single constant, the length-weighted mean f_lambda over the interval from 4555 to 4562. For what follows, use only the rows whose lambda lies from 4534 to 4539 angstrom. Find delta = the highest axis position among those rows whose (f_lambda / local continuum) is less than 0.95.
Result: 4536.35 angstrom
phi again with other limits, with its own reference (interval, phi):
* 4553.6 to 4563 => 4562.54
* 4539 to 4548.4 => 4546.81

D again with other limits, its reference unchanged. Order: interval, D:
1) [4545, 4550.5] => -0.13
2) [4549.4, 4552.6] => -0.10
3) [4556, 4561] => 0.02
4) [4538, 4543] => 0.11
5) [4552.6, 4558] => 0.02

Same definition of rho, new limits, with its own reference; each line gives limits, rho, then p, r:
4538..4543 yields -13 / -2.5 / 1.24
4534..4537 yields 4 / -0.6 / 1.06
